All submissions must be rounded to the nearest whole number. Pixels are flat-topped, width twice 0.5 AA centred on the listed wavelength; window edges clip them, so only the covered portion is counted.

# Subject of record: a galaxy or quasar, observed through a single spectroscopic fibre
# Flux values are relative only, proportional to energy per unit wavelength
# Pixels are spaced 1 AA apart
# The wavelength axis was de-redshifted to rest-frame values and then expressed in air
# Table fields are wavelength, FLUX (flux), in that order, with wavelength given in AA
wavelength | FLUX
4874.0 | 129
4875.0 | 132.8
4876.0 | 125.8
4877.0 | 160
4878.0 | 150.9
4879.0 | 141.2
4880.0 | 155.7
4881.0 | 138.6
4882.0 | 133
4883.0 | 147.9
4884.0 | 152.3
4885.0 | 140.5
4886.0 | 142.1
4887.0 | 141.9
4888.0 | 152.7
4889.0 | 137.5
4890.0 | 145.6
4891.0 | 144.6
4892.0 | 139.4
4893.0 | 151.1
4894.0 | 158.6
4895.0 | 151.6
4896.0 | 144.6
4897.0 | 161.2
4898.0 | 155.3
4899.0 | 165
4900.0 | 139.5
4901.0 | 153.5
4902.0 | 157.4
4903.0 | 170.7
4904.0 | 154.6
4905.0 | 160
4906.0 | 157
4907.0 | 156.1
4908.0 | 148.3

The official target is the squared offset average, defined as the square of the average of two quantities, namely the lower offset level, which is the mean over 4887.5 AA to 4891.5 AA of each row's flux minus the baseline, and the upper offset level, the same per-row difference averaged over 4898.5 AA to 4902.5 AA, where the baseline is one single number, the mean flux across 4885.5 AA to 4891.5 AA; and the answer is 29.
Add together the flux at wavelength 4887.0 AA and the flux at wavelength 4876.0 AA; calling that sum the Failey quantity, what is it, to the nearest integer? 268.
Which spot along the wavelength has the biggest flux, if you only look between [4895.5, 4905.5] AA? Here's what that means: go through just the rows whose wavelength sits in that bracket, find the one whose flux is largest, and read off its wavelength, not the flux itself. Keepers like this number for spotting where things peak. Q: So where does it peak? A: 4903.0 AA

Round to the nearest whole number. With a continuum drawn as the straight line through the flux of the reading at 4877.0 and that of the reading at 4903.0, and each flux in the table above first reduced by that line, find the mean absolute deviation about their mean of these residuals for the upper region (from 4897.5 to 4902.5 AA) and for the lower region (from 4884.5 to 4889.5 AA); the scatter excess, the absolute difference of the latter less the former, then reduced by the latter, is -1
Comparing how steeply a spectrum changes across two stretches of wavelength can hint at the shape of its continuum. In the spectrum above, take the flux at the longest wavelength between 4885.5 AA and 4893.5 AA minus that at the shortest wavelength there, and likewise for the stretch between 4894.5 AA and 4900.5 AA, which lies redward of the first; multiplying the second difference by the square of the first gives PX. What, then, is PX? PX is -980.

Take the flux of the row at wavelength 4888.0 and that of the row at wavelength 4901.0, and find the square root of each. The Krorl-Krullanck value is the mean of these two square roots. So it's 12.4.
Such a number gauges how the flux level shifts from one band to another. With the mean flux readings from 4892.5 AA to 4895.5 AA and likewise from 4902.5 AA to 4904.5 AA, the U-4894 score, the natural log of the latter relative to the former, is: 0.06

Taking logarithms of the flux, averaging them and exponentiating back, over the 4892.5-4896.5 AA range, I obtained 151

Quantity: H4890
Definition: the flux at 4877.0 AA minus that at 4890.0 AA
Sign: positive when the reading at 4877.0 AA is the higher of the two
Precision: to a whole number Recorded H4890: 14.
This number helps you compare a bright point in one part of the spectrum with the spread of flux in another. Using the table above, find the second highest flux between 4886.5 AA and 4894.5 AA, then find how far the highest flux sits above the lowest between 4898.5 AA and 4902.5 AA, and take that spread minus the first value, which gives -127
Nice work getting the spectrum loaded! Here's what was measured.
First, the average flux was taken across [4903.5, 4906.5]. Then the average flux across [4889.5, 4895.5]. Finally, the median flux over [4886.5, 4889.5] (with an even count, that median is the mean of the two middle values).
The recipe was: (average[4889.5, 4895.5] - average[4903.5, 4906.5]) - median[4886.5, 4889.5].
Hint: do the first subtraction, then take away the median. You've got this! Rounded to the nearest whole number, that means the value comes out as -151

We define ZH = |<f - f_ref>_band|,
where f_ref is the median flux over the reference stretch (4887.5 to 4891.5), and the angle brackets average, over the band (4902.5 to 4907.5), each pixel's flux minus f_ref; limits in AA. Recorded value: 14.6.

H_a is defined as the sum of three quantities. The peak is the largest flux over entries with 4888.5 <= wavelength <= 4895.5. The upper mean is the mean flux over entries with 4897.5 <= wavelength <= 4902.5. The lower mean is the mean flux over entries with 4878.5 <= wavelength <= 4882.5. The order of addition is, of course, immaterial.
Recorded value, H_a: 455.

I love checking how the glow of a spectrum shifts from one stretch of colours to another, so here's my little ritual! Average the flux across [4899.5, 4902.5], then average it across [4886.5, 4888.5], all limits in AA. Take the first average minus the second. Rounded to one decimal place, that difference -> 2.8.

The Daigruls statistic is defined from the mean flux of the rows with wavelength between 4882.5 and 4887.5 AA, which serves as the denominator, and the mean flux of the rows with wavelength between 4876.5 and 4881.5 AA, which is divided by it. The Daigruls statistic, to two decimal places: 1.03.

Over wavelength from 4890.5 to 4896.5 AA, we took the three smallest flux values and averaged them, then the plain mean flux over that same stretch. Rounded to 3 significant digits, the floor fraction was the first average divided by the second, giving 0.963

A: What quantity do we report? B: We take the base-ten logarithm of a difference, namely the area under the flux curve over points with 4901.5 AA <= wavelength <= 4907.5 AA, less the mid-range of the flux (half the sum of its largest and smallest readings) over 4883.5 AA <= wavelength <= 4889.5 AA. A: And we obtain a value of 2.91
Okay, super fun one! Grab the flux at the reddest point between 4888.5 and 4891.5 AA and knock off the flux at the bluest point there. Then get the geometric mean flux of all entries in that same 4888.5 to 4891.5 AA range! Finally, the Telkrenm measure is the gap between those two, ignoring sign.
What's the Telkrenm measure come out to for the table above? 135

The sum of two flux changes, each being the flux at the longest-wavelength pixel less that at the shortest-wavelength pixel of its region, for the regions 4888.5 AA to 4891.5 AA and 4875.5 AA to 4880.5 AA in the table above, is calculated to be 37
